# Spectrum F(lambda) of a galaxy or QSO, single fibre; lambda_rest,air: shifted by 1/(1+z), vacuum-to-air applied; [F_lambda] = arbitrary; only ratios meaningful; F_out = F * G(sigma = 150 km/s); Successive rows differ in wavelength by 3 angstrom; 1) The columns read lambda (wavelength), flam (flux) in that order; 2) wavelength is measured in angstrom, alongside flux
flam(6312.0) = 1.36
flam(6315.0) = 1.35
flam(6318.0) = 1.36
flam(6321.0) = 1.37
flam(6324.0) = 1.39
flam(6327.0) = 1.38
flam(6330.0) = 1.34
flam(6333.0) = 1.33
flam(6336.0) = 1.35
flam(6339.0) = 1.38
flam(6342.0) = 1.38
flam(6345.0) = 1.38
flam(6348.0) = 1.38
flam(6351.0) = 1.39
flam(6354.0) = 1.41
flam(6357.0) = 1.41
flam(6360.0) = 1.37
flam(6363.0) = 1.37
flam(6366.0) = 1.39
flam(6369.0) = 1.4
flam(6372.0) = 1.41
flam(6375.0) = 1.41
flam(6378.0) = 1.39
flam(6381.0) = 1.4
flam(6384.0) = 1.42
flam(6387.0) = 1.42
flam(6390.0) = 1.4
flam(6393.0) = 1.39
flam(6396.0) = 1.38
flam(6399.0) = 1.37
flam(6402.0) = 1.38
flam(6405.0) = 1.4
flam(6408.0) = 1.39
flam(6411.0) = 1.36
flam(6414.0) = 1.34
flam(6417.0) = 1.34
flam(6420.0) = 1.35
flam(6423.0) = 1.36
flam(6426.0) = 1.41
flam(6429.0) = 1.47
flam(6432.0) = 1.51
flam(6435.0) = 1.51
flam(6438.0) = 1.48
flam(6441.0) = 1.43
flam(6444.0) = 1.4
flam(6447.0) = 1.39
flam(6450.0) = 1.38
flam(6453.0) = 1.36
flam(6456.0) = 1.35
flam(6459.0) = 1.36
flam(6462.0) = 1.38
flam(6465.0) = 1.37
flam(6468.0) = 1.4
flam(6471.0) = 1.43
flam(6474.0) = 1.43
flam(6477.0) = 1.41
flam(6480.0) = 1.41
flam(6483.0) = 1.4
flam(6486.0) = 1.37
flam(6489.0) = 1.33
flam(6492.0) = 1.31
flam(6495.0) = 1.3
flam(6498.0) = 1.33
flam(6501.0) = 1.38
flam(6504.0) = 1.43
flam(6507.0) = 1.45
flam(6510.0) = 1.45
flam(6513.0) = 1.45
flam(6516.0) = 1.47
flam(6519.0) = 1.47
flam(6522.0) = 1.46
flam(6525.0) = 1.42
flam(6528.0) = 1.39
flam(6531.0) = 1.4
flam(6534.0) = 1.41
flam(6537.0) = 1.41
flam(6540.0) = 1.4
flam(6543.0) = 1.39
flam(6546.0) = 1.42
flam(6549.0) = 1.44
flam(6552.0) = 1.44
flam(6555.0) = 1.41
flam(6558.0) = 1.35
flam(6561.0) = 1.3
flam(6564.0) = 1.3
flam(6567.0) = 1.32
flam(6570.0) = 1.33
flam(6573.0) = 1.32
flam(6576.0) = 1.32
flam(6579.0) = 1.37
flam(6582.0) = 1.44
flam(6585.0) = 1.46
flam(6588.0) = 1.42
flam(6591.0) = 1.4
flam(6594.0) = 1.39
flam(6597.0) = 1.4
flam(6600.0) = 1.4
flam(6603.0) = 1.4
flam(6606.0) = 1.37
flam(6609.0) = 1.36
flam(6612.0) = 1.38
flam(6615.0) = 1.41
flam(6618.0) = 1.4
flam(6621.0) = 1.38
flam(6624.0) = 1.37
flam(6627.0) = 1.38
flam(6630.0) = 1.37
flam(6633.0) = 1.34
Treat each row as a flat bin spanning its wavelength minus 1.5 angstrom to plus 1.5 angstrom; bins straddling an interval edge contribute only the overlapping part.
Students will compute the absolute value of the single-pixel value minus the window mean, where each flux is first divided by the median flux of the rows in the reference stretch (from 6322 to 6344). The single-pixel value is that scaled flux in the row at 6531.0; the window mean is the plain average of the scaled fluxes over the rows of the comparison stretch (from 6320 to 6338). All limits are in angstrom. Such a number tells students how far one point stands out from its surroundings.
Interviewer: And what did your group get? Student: 0.029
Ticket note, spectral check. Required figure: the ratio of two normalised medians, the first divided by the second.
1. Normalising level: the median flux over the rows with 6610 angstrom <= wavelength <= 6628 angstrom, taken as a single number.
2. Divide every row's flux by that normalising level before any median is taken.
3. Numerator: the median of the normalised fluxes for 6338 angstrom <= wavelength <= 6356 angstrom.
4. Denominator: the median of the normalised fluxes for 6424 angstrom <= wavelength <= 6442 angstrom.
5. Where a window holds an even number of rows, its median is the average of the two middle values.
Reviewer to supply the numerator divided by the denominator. 0.94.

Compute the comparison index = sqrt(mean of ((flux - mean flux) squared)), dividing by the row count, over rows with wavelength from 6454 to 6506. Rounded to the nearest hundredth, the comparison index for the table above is 0.04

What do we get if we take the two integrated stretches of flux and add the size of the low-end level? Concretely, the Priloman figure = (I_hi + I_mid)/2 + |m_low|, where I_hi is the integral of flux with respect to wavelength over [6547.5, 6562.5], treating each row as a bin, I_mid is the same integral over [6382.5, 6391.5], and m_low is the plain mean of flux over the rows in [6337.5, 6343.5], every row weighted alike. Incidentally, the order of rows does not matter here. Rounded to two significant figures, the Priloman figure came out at 18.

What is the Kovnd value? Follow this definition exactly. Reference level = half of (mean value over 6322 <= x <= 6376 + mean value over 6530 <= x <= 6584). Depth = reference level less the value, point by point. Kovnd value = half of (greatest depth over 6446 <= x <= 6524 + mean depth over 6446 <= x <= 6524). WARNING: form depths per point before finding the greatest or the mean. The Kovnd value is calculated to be 0.03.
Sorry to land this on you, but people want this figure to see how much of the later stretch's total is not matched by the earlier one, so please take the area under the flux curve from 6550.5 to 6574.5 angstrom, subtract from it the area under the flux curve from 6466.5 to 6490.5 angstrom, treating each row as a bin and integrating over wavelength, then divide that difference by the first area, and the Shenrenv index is -0.04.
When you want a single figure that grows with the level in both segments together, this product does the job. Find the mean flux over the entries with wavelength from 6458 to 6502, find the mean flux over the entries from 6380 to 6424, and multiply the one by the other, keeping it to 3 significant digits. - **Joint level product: 1.90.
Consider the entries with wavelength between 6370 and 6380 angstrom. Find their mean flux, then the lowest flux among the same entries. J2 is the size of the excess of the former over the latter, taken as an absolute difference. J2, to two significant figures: 0.013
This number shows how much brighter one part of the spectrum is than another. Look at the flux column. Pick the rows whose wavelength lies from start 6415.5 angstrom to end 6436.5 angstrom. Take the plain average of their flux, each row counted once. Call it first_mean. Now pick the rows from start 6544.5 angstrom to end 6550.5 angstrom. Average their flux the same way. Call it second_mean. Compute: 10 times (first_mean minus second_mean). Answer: -0.09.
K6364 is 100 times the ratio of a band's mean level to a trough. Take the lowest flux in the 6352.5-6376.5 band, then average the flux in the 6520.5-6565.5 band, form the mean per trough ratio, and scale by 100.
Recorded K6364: 102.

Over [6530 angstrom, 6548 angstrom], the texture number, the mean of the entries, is 1.41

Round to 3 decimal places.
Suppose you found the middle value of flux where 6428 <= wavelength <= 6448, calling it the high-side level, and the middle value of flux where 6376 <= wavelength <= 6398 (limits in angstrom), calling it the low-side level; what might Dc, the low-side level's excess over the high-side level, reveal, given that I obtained -0.070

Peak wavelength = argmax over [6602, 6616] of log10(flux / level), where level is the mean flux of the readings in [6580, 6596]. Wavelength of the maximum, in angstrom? 6615.0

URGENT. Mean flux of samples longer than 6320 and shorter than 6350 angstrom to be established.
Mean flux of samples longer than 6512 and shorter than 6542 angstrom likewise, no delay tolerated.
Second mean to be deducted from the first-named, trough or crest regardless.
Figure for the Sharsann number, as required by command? -0.06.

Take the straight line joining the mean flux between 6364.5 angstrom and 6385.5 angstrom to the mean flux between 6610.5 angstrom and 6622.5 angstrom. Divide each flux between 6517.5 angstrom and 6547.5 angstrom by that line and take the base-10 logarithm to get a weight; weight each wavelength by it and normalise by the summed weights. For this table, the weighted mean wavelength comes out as 6525.7 angstrom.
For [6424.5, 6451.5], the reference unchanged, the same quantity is 6432.8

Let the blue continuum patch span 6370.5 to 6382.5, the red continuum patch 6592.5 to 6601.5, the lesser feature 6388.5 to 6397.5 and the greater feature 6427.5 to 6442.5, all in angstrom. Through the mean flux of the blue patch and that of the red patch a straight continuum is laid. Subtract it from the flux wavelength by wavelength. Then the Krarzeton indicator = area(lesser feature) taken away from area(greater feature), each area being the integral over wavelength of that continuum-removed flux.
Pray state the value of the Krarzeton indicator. 1.3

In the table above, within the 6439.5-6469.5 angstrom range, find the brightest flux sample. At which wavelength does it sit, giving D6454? 6441.0 angstrom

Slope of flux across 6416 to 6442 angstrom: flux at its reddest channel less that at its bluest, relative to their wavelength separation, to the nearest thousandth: 0.004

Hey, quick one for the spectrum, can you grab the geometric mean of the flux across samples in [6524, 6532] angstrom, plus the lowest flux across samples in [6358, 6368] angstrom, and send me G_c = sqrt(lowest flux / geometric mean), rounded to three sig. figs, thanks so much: 0.988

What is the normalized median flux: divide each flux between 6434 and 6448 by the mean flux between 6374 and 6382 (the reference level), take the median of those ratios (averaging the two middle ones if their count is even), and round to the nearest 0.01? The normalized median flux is 1.02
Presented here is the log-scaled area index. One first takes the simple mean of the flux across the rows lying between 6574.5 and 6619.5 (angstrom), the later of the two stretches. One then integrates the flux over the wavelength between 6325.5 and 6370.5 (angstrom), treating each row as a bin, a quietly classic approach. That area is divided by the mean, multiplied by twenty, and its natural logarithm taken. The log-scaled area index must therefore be 6.790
